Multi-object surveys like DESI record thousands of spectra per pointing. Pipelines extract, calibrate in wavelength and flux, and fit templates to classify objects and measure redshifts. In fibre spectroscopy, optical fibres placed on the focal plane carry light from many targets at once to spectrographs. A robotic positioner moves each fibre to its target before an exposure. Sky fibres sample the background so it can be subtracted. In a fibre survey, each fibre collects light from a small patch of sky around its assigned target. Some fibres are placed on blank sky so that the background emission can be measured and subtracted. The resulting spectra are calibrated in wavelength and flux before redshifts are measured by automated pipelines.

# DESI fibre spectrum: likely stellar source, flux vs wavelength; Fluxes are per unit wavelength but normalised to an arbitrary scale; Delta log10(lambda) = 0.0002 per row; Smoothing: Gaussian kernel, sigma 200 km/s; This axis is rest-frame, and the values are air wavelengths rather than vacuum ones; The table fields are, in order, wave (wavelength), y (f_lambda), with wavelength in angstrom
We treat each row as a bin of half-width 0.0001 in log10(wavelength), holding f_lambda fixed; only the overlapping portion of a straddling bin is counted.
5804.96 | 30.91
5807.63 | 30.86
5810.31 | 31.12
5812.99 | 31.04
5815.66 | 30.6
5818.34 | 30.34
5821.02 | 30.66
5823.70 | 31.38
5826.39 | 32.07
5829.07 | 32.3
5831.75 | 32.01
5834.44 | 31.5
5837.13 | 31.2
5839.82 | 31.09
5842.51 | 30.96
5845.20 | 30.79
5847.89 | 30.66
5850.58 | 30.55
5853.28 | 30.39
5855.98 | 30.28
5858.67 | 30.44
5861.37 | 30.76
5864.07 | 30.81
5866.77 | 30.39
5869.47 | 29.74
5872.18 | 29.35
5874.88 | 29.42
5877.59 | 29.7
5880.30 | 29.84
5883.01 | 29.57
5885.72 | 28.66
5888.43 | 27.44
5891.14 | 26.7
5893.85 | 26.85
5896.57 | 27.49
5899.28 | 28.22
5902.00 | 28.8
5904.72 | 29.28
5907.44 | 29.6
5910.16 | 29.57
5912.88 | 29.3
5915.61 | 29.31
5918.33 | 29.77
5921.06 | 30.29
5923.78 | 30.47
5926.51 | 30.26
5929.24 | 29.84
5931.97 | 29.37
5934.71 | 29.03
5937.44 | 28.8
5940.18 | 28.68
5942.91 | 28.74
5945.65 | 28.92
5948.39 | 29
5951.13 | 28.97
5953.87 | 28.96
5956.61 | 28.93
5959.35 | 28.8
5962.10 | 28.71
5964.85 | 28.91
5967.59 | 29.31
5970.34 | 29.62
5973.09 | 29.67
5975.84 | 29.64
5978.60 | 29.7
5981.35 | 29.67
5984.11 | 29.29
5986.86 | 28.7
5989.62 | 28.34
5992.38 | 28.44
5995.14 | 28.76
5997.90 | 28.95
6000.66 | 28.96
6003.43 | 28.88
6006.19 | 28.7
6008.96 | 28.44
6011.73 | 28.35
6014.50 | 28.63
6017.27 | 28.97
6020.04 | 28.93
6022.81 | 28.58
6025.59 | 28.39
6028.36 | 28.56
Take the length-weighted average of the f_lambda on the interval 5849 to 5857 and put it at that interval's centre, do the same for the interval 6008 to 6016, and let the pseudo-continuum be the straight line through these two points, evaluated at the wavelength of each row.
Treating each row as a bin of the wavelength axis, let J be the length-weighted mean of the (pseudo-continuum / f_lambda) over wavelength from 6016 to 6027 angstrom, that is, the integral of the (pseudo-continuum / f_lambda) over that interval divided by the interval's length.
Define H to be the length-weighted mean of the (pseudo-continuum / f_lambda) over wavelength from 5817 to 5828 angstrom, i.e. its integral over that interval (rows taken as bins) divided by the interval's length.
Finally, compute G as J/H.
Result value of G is 1.00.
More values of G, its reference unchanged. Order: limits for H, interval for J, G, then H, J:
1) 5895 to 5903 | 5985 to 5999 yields 0.94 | 1.06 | 1.00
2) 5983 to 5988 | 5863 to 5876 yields 1.01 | 0.99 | 1.01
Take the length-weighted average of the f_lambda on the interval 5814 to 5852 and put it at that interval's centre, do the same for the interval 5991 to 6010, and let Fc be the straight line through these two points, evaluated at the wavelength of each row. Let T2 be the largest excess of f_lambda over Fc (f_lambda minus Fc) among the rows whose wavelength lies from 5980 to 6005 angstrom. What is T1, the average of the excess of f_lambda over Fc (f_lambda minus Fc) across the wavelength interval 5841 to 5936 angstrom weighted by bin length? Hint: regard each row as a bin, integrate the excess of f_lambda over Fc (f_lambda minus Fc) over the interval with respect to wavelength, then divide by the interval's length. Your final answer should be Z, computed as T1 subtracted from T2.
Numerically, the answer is 1.5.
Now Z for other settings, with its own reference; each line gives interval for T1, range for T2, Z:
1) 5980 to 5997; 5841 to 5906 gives 0.1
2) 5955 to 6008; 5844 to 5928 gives 0.6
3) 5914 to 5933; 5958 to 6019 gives 0.6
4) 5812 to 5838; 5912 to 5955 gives 0.6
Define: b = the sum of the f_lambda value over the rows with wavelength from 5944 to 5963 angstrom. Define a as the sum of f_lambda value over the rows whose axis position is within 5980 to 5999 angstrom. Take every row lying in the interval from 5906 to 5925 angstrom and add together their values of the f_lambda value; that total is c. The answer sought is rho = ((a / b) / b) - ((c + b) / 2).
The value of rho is -205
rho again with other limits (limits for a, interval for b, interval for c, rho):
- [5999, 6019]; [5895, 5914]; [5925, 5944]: -203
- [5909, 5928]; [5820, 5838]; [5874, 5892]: -211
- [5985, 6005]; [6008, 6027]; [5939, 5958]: -201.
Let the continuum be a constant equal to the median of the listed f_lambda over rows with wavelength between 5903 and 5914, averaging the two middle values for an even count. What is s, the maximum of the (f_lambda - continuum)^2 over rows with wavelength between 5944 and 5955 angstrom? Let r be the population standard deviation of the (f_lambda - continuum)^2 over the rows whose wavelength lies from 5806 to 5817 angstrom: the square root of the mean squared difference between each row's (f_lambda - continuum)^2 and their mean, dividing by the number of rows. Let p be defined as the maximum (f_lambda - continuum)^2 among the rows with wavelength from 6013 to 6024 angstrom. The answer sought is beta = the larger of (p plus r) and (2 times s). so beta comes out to 1.3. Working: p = 0.73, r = 0.6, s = 0.27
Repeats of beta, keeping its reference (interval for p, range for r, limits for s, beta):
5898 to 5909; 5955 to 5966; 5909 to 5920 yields 1.6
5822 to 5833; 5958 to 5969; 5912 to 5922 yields 8.4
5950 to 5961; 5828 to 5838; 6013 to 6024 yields 2.4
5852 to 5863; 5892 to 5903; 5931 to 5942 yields 4.2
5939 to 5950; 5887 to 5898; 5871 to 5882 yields 2.2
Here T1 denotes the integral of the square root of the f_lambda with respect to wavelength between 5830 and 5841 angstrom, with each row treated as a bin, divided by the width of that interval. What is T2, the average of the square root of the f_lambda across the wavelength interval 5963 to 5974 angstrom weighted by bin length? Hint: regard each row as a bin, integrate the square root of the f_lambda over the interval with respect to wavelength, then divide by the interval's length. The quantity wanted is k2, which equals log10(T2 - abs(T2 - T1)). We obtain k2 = 0.718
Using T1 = 5.610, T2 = 5.42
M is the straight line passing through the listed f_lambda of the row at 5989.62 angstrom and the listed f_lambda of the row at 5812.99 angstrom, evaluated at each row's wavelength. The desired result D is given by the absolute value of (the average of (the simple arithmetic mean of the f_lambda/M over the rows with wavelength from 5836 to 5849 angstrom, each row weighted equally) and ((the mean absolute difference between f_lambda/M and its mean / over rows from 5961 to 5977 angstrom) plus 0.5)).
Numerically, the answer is 0.763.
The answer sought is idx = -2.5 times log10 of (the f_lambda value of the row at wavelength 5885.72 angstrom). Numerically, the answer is -3.643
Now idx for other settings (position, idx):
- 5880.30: -3.687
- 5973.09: -3.681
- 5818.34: -3.705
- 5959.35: -3.648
